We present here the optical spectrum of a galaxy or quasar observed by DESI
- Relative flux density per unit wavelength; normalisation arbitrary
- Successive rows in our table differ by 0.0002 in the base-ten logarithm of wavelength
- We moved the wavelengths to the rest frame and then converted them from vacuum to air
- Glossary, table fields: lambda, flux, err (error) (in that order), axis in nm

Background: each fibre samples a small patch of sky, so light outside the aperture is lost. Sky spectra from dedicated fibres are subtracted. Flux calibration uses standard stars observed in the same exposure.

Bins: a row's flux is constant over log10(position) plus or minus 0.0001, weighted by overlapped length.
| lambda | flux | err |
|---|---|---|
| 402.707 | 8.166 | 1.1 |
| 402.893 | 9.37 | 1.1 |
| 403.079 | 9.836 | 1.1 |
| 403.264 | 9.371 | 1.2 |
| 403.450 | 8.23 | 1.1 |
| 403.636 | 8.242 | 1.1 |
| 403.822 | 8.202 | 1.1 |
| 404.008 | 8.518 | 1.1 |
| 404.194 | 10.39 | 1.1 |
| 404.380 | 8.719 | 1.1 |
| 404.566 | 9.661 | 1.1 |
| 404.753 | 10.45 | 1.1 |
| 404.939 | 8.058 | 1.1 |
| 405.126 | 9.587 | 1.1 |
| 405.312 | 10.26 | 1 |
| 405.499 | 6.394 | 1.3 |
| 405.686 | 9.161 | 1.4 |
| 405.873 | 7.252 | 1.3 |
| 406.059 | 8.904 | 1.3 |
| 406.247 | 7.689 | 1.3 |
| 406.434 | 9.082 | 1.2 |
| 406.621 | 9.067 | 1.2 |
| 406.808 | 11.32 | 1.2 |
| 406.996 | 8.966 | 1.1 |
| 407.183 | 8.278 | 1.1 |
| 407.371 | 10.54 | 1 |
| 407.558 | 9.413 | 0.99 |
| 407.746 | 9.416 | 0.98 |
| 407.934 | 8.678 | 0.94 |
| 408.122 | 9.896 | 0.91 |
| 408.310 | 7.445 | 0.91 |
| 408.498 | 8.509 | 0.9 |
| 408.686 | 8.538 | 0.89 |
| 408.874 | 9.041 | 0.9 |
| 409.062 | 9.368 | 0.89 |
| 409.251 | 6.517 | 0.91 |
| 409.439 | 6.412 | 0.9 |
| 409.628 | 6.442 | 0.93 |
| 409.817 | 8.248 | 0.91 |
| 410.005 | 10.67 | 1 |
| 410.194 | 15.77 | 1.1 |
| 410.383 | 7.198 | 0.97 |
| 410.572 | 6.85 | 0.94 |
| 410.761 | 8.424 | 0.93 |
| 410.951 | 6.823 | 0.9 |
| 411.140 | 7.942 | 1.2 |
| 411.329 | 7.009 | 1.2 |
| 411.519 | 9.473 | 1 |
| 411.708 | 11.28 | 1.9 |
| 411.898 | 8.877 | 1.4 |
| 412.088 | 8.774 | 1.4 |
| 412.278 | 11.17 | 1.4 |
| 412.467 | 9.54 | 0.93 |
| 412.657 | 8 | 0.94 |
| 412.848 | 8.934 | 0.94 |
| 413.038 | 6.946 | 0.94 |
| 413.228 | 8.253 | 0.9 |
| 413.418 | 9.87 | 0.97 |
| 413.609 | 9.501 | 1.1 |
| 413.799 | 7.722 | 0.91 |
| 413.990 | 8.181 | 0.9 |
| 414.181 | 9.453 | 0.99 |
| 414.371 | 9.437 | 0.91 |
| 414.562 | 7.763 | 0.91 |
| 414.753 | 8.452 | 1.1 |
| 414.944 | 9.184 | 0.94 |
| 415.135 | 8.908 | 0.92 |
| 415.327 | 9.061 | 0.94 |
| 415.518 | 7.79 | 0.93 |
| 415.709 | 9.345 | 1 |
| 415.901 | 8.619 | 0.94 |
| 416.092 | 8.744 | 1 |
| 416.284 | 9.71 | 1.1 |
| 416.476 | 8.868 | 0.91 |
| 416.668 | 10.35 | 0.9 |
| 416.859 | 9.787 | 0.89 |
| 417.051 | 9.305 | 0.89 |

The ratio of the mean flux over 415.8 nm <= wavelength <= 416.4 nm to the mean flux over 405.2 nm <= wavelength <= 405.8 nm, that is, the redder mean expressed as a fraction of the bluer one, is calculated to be 1.05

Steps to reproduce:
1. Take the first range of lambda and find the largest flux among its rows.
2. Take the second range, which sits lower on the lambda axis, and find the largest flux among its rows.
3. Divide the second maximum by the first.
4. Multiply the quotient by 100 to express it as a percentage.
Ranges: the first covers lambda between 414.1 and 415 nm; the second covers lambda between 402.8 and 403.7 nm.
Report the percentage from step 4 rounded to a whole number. 104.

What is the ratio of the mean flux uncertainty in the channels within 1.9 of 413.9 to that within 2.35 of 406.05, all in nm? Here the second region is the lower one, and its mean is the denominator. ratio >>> 0.89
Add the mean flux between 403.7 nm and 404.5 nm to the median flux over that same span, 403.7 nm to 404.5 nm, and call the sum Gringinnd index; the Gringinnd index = 17.58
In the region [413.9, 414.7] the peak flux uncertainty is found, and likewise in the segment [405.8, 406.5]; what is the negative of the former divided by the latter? -0.76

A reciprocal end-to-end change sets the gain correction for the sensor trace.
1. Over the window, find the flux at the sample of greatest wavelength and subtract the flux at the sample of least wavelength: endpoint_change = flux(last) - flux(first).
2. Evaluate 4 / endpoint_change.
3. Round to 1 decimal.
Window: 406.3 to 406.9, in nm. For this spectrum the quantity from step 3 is 1.8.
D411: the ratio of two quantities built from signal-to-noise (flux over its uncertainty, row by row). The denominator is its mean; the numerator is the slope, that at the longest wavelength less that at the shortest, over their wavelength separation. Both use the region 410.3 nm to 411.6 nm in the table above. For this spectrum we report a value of 0.24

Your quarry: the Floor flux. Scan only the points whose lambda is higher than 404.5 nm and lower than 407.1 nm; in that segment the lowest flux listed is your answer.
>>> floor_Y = 6.394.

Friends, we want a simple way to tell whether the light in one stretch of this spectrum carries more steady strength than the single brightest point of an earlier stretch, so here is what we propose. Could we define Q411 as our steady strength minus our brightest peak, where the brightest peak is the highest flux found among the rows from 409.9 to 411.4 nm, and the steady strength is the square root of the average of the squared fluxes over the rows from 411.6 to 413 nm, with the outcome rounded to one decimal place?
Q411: -6.2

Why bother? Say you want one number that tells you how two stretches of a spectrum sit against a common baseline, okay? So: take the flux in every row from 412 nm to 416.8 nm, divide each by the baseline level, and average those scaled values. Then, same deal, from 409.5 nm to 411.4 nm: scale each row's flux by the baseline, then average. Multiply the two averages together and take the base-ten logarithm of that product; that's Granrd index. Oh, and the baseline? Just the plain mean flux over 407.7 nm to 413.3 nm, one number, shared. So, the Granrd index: 0.004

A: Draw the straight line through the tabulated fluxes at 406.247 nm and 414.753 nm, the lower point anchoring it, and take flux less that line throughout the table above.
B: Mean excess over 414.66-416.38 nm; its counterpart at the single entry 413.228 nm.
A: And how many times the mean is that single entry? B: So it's 0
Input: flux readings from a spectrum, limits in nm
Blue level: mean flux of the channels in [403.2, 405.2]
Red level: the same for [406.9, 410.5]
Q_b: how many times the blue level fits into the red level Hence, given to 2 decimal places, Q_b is 0.99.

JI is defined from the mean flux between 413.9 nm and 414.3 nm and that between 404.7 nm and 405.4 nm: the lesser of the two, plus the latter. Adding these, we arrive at 18.4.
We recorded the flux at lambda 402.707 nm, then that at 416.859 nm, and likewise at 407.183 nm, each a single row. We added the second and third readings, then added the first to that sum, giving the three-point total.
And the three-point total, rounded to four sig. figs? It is 26.23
